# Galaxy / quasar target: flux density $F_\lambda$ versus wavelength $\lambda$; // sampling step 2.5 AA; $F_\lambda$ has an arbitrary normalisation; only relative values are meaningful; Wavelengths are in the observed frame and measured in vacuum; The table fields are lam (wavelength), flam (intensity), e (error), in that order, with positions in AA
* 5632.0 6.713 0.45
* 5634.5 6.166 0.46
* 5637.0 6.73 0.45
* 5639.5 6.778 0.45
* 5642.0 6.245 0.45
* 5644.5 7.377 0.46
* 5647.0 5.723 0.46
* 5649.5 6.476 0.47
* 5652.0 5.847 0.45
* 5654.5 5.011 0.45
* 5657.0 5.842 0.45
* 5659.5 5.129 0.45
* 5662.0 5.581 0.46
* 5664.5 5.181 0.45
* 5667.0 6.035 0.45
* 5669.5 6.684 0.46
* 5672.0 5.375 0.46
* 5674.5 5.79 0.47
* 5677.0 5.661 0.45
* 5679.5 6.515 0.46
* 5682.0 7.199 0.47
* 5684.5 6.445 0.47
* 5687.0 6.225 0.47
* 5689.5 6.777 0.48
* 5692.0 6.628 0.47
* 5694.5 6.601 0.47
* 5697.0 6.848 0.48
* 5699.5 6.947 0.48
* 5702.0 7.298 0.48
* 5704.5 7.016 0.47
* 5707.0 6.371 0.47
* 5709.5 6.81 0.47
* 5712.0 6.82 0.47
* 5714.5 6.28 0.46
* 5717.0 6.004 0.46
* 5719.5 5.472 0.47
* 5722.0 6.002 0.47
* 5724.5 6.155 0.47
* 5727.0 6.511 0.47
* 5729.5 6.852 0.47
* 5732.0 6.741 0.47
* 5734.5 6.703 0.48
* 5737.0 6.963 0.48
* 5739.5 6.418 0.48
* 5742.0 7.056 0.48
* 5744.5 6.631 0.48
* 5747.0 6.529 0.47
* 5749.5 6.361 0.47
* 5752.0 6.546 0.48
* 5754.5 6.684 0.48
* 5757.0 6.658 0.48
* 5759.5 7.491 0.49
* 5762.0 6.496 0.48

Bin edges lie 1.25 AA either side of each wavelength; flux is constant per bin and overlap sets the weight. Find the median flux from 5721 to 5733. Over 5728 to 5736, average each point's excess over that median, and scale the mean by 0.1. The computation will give 0.025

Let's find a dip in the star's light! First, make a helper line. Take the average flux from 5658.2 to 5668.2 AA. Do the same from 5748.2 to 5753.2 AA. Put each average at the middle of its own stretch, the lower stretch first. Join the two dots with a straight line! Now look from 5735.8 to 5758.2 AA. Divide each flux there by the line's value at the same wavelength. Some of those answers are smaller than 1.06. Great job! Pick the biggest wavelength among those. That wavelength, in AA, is 5757.0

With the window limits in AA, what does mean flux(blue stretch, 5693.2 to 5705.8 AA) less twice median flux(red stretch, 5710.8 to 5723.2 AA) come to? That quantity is -5.1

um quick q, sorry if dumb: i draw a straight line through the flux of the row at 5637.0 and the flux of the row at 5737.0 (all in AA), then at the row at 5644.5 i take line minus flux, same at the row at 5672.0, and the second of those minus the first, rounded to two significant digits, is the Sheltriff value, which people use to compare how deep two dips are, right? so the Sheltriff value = 2.1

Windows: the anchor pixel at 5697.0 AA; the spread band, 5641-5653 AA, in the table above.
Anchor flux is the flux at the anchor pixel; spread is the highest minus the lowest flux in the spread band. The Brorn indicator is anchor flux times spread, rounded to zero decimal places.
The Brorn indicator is 11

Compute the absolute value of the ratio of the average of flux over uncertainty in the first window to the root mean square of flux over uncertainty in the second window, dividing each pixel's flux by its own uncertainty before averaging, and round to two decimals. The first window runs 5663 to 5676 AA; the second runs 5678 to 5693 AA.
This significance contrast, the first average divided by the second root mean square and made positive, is 0.90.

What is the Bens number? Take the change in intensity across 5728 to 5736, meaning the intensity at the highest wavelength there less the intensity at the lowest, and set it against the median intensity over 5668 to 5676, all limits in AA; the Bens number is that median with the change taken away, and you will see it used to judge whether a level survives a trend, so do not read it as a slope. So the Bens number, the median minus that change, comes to 5.9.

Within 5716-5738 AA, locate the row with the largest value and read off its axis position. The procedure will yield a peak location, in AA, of 5737.0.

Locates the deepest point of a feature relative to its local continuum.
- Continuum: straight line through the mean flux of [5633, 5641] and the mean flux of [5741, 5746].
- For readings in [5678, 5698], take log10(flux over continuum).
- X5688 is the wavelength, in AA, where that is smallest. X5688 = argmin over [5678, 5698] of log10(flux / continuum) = 5687.0 AA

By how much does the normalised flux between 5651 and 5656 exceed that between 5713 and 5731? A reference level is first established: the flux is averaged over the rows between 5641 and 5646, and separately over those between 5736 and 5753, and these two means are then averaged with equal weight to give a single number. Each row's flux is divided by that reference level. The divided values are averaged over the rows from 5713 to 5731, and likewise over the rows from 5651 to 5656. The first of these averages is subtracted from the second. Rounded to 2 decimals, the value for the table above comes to -0.11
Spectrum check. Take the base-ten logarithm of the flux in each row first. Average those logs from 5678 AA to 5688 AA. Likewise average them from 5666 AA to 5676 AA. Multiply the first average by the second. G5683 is 0.63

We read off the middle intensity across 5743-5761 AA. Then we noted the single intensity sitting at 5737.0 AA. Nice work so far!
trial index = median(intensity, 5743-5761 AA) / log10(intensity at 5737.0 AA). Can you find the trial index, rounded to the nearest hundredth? 7.87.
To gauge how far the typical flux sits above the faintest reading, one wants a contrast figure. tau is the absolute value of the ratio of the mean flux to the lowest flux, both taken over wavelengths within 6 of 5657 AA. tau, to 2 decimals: 1.09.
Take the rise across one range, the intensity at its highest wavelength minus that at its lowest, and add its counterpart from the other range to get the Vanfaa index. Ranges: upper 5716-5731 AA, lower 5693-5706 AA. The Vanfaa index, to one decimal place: 1.3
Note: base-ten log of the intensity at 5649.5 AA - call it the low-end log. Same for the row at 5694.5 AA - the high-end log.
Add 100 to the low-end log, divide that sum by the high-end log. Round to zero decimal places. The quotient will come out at 123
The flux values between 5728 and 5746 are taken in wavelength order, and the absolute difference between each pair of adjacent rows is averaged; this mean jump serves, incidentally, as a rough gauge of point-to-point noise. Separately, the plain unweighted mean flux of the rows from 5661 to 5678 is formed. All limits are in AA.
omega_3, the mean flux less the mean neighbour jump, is 5.4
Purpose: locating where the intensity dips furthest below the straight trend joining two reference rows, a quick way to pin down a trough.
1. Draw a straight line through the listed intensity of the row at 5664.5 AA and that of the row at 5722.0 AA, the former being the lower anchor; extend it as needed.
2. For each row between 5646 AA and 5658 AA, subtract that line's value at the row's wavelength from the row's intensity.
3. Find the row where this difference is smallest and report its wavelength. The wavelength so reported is 5654.5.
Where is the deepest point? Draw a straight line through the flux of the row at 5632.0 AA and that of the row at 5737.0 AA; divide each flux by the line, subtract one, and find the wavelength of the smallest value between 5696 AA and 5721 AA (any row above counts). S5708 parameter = 5719.5 AA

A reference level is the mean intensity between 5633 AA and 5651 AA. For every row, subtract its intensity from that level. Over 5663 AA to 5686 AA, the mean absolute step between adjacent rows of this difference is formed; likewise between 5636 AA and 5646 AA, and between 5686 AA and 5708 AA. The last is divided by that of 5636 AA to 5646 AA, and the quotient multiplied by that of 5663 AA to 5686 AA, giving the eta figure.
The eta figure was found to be 0.36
